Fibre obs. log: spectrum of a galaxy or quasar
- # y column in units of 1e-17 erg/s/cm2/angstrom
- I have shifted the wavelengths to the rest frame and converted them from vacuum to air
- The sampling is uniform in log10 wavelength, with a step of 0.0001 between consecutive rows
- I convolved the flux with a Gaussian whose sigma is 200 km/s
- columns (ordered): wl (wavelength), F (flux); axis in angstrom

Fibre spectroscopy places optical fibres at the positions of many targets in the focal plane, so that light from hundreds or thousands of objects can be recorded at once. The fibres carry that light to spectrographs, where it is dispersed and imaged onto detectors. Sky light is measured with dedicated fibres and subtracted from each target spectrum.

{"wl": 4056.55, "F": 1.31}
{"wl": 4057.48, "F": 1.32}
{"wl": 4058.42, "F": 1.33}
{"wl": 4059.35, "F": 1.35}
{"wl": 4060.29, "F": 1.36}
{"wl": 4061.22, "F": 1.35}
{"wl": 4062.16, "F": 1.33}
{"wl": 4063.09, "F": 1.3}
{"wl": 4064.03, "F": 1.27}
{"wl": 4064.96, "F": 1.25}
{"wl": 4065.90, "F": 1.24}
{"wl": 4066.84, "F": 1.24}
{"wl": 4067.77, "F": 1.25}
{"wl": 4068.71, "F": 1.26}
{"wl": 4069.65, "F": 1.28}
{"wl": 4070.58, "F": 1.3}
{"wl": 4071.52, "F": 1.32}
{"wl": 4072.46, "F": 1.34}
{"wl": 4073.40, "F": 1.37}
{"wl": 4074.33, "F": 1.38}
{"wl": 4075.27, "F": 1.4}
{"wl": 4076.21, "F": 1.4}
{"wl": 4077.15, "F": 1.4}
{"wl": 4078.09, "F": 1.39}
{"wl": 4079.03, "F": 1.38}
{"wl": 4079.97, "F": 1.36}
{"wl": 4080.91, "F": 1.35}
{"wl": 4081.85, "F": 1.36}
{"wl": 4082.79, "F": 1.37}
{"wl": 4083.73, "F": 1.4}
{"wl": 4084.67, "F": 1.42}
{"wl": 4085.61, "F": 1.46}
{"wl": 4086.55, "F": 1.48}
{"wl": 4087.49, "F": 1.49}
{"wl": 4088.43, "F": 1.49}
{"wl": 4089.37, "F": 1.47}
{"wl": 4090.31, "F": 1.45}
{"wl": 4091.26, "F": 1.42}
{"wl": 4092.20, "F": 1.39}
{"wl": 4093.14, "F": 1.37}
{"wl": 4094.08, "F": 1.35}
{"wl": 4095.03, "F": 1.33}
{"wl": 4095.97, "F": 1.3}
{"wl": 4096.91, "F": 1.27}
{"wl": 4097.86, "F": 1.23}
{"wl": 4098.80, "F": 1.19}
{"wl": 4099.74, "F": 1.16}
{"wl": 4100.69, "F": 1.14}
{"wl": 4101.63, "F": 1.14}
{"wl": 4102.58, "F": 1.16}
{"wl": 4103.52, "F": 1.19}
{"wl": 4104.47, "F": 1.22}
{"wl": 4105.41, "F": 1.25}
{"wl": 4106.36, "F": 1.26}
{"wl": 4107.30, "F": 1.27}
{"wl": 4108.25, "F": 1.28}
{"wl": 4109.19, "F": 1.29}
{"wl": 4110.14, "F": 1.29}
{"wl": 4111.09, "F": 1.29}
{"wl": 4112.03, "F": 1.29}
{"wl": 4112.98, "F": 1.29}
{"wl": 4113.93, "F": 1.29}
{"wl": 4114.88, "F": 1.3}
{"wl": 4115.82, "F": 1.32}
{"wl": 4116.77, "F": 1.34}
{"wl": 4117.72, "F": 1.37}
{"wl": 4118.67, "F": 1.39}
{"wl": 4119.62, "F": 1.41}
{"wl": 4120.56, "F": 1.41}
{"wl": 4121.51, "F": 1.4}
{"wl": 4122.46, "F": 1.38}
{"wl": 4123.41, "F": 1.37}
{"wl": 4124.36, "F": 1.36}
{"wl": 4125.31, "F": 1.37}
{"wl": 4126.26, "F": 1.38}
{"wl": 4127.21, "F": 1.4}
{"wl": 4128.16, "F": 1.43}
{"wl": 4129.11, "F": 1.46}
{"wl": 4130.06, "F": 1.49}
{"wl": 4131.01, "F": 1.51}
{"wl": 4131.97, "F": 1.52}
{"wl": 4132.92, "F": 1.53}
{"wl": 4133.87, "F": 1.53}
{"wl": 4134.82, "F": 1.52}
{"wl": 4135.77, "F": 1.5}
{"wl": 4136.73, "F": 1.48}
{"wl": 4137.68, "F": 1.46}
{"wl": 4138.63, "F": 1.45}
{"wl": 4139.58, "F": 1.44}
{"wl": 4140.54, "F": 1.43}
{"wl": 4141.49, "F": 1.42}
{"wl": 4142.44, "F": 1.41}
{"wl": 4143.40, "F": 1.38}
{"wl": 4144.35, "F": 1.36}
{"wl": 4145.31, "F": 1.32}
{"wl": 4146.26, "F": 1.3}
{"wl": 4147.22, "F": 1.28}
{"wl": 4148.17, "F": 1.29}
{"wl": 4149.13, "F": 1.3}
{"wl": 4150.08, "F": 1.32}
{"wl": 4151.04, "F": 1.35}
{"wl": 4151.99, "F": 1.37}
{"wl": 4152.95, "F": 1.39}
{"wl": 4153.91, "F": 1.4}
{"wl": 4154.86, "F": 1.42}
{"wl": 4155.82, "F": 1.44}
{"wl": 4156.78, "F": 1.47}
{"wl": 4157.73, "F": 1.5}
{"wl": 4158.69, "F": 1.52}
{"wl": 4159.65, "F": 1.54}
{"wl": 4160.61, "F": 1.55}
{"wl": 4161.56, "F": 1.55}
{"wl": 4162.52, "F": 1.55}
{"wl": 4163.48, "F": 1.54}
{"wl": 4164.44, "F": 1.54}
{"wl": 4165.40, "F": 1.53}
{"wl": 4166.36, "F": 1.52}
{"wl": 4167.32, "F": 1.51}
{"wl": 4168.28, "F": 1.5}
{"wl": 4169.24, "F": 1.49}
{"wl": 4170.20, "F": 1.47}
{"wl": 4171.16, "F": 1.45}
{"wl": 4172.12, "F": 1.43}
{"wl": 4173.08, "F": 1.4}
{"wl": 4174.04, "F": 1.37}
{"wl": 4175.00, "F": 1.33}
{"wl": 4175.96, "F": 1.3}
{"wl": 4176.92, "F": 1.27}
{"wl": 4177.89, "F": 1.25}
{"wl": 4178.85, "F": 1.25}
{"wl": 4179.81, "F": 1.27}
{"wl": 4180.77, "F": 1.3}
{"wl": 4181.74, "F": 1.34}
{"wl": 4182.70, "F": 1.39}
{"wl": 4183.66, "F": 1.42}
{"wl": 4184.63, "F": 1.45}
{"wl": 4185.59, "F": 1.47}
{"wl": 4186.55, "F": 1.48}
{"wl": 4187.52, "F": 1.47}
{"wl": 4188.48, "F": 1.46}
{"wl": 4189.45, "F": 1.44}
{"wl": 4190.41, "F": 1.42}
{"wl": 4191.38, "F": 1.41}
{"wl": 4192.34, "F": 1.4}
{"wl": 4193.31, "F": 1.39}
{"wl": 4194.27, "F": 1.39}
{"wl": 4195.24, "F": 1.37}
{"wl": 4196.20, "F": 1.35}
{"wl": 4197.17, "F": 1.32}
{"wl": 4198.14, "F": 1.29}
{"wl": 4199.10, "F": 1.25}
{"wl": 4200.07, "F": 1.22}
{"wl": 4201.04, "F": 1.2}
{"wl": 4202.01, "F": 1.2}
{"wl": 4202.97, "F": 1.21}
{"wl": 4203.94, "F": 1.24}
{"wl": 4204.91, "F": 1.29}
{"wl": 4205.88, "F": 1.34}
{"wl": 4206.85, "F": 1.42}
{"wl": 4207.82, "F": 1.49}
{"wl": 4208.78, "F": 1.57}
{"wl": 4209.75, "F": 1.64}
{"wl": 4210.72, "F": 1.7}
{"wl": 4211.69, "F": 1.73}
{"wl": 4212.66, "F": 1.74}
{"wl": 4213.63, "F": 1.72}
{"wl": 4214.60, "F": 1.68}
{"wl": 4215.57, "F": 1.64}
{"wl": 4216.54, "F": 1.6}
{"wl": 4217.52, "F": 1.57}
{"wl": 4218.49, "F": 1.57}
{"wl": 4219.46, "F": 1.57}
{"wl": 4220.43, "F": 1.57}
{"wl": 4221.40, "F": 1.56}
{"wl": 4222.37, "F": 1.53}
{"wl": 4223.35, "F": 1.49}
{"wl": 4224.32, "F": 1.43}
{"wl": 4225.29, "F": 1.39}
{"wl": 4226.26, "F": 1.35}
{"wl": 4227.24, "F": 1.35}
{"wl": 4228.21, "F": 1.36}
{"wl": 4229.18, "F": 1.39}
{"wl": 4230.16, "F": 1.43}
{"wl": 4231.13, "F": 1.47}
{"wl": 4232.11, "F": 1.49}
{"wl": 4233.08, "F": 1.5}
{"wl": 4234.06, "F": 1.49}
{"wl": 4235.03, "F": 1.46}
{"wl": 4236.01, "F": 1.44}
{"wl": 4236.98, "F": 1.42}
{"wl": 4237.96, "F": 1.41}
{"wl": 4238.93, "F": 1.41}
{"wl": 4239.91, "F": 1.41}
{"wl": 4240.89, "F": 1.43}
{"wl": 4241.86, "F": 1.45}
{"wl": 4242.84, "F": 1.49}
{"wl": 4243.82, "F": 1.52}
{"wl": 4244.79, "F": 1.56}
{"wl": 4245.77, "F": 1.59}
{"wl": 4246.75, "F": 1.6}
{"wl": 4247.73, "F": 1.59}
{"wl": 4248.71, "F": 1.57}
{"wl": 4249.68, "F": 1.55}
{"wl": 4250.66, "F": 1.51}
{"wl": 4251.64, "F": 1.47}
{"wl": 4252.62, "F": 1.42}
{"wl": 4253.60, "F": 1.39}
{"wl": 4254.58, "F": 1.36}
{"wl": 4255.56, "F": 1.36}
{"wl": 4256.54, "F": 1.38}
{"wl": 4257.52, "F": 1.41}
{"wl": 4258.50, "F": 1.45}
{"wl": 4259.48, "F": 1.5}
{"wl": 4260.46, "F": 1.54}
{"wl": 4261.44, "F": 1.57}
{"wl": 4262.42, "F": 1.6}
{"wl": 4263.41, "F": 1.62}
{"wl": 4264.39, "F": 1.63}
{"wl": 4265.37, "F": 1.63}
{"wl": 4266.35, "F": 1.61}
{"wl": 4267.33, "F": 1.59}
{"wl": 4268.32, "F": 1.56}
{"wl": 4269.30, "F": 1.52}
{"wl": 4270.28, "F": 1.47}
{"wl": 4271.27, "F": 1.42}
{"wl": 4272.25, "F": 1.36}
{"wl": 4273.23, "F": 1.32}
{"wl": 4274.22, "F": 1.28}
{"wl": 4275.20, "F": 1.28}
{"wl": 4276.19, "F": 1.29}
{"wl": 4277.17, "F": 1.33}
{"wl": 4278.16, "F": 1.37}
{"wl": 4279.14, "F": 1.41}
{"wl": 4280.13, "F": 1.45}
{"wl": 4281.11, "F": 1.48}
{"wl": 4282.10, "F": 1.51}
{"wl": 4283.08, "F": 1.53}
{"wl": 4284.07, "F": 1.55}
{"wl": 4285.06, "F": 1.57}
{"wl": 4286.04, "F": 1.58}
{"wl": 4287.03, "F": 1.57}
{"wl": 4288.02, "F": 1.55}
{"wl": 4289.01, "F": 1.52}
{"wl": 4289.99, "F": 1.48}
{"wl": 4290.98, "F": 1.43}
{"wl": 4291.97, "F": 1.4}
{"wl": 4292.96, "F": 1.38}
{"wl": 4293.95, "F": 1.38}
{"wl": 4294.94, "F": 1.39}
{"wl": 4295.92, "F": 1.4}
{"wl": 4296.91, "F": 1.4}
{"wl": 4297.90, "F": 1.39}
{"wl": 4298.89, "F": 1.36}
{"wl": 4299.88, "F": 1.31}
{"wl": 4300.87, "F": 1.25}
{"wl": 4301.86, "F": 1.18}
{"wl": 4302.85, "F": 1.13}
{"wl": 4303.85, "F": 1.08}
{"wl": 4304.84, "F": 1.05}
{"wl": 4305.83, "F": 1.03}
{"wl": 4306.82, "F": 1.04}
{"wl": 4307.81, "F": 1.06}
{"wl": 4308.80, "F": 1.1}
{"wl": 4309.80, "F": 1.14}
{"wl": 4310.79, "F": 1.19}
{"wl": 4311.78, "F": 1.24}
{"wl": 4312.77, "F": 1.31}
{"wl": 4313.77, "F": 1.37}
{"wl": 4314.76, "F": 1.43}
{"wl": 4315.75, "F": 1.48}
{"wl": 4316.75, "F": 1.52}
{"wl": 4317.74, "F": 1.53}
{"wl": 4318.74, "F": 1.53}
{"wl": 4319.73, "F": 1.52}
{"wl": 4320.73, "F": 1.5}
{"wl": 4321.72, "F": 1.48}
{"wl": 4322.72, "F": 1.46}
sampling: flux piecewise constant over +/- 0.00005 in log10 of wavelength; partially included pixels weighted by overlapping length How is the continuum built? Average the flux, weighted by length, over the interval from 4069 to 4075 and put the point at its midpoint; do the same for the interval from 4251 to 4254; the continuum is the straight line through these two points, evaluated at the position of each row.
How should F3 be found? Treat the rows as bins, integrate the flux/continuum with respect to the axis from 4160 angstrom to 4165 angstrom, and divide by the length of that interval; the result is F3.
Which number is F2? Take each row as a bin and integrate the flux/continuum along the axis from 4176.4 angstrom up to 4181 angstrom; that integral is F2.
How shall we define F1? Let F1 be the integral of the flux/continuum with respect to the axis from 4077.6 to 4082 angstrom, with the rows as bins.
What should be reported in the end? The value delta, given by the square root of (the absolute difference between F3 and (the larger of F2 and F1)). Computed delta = 1.84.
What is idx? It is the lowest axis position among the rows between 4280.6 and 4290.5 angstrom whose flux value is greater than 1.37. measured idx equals 4281.11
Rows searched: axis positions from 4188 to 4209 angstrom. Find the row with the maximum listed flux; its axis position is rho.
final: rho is 4208.78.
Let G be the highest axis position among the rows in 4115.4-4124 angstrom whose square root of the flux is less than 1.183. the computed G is 4123.41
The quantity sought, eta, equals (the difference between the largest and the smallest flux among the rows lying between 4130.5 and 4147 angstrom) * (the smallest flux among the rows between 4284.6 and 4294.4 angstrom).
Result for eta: 0.32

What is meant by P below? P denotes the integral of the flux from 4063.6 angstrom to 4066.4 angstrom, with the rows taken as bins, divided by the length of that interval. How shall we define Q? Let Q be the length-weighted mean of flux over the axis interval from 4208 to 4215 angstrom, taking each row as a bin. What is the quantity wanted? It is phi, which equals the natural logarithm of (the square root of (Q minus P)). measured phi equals -0.4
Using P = 1.25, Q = 1.68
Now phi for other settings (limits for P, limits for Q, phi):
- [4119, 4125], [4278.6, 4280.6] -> -1.6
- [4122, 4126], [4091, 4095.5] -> -4.5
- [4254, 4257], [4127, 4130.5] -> -1.3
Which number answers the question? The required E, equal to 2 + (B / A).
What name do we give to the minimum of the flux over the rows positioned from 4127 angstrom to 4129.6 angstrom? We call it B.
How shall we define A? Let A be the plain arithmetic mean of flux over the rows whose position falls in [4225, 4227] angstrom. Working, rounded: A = 1.37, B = 1.4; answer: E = 3.02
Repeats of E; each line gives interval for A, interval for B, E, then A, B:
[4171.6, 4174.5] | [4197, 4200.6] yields 2.87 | 1.40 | 1.22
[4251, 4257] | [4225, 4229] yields 2.97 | 1.40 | 1.35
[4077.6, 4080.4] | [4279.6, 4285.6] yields 3.05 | 1.38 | 1.45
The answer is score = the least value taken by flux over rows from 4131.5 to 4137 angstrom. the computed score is 1.48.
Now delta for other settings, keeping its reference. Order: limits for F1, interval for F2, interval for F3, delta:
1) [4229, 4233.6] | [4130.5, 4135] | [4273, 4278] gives 2.03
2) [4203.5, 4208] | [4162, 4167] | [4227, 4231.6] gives 2.13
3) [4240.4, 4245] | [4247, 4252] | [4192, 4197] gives 2.10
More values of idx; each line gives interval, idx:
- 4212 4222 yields 4212.66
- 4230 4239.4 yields 4230.16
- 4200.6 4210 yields 4206.85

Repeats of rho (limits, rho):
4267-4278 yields 4267.33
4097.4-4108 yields 4107.30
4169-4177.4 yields 4169.24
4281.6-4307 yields 4286.04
